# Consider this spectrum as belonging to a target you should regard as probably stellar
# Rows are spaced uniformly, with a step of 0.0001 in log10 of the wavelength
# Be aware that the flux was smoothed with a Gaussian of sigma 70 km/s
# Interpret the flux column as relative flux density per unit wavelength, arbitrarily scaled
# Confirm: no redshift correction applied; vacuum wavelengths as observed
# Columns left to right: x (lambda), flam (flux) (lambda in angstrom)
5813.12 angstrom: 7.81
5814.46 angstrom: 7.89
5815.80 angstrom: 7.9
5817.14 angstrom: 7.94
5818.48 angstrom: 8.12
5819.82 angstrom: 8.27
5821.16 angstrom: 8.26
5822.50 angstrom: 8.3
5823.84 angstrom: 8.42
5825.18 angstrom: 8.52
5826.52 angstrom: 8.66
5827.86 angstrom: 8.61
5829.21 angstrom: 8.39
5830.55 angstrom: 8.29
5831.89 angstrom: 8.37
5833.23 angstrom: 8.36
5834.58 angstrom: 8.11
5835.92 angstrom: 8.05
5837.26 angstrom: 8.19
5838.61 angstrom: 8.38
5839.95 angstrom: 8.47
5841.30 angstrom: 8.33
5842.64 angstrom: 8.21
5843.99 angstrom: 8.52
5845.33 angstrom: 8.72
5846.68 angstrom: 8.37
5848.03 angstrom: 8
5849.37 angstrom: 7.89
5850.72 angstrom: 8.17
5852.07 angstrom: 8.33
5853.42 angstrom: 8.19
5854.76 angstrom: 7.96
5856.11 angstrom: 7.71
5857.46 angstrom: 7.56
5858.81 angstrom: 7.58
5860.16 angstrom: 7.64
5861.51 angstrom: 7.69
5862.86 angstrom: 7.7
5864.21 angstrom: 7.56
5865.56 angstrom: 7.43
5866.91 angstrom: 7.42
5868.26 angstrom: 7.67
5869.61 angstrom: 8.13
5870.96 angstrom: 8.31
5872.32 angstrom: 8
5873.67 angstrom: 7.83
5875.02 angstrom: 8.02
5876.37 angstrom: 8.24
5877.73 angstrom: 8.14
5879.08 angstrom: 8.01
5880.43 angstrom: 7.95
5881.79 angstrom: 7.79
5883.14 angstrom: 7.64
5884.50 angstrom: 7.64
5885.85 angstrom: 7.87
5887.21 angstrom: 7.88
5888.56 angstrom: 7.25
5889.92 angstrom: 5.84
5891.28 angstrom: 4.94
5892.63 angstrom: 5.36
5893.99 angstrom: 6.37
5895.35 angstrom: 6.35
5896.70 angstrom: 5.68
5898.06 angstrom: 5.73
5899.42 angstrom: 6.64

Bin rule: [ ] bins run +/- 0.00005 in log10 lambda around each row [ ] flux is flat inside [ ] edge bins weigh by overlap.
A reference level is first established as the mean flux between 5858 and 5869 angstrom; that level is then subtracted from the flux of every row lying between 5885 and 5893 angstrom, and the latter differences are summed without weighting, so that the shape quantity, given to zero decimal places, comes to -6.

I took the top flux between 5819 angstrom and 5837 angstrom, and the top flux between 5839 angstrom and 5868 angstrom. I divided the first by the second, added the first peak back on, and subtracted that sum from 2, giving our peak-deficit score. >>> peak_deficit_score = -7.65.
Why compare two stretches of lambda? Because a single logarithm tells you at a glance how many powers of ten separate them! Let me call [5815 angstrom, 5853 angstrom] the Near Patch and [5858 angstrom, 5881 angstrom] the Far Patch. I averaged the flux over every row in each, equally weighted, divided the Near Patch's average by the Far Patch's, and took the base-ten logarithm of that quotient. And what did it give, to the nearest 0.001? 0.024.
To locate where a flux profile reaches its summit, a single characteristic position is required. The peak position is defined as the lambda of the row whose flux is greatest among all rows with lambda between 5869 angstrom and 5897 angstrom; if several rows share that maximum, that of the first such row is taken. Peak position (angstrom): 5870.96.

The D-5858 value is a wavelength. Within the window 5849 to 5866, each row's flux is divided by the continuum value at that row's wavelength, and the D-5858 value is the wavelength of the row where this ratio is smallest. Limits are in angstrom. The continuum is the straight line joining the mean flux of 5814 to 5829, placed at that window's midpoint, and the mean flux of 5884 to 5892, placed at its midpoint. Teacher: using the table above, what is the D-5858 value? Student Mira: 5857.46 angstrom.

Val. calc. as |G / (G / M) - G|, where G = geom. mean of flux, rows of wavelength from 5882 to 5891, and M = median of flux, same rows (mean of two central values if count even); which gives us 0.32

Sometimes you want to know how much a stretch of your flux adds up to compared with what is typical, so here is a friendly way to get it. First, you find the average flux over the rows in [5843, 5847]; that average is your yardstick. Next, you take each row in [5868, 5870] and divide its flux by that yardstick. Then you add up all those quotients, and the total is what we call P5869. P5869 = 1.9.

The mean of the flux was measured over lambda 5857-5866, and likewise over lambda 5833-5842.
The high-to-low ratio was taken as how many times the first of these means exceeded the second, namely 0.92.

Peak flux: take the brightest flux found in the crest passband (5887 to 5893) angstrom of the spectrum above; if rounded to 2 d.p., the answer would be 7.88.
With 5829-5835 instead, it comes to 8.39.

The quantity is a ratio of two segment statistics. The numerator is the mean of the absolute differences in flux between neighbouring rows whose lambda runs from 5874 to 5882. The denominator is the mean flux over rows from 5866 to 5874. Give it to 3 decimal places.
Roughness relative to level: 0.017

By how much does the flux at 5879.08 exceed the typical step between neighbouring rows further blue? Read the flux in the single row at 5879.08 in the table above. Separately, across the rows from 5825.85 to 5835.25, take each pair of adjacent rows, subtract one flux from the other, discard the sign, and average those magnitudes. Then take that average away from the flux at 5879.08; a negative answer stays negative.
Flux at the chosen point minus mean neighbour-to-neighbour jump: 7.89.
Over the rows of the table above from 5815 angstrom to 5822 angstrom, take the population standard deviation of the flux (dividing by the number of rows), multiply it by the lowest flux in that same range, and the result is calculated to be 1.23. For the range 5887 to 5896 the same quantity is 4.70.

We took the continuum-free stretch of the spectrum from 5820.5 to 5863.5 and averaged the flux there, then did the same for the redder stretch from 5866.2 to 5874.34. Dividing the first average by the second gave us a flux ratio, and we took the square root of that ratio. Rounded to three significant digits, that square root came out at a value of 1.02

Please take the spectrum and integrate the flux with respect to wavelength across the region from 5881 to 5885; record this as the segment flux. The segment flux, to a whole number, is 31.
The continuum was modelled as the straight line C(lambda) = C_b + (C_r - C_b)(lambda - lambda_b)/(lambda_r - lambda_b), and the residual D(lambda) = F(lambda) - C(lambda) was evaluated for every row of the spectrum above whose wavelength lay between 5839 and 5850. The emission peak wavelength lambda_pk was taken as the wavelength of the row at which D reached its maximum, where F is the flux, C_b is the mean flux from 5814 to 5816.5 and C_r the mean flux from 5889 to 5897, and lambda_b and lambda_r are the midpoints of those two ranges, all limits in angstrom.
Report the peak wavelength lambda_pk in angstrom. 5845.33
